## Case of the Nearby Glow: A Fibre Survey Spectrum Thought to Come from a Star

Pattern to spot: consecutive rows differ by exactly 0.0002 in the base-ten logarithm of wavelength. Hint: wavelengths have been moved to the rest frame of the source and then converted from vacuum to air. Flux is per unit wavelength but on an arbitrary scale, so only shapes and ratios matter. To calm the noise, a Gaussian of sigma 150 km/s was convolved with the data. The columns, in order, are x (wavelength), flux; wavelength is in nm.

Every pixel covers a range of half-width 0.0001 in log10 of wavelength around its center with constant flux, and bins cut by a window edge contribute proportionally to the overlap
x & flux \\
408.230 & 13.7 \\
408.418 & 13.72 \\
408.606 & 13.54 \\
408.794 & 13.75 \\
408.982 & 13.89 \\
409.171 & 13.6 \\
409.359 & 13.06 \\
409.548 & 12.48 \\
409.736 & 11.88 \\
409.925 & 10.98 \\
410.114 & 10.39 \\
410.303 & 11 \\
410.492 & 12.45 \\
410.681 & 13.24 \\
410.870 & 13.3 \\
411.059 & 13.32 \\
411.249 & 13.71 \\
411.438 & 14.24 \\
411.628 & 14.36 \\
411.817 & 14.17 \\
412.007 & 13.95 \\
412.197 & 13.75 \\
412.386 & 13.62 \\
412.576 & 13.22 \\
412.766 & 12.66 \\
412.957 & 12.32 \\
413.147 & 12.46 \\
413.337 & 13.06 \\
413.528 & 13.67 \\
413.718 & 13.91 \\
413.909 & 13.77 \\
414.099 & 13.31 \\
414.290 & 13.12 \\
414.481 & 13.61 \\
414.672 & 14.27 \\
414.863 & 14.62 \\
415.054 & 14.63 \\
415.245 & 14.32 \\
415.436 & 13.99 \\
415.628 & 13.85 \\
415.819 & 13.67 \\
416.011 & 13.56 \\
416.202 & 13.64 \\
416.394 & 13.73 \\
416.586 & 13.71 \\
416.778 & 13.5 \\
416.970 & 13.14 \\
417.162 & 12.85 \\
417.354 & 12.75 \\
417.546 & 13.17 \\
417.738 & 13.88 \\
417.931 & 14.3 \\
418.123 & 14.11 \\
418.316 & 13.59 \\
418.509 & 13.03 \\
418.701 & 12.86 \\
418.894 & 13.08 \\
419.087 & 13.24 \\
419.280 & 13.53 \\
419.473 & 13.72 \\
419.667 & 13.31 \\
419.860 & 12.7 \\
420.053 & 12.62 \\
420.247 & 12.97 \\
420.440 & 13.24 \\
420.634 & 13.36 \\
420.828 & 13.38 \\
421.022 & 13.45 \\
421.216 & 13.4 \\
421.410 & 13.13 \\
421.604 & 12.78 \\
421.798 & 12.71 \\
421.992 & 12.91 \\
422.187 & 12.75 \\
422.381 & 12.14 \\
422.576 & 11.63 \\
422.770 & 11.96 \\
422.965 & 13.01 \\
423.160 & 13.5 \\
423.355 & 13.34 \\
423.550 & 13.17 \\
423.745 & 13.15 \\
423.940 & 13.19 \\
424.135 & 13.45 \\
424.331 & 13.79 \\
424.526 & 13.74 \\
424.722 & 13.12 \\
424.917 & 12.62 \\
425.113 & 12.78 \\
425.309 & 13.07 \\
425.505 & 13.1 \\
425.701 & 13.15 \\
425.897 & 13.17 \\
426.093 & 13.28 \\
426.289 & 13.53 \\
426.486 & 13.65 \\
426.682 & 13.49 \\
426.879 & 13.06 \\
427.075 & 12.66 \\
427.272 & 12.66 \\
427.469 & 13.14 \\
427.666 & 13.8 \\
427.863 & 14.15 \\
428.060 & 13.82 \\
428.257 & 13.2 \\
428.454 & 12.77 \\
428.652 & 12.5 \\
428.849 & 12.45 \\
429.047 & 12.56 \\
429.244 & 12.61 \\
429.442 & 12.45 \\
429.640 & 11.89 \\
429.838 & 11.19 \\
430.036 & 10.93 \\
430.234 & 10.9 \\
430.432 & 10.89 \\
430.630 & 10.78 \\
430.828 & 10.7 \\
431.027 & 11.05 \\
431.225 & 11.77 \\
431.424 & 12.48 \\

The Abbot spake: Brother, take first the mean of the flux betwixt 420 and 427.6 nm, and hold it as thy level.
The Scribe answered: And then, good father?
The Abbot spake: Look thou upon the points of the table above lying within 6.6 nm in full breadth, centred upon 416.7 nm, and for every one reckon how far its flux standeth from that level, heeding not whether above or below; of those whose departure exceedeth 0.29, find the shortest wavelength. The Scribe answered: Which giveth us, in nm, 413.528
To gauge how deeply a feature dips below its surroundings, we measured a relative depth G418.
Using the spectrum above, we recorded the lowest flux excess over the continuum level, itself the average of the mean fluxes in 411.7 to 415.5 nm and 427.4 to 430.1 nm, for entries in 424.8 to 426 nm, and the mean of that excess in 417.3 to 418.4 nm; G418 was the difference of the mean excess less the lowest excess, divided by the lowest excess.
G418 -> -2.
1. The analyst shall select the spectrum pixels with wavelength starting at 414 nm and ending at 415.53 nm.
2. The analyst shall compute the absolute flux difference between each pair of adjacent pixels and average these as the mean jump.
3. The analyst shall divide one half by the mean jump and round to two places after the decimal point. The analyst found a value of 1.50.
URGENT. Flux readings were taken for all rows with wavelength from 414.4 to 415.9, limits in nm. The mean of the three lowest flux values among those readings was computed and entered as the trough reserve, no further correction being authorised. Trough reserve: 13.7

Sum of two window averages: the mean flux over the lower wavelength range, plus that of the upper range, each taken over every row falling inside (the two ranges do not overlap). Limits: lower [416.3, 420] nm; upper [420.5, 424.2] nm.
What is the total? 26.3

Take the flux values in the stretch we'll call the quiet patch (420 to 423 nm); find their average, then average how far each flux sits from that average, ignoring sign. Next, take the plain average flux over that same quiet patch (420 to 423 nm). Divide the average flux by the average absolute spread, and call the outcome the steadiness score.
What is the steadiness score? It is 31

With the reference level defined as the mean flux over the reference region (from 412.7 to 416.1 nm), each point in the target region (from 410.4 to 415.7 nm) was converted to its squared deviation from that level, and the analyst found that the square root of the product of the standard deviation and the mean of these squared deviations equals 0.4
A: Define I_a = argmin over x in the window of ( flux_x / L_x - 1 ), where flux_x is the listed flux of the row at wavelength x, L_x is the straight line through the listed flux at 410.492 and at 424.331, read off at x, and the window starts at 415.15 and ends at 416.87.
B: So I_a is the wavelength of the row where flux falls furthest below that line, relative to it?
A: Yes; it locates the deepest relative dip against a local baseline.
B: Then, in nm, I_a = 416.778 nm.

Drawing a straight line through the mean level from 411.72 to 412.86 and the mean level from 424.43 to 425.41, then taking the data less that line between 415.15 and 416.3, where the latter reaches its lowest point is 416.011 nm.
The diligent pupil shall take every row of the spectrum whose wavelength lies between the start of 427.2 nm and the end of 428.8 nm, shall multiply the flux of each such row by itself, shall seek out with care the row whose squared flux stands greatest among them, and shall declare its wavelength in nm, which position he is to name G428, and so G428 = 427.863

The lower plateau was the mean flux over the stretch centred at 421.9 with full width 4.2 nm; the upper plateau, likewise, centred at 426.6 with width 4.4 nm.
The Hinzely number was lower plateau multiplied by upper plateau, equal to 170.7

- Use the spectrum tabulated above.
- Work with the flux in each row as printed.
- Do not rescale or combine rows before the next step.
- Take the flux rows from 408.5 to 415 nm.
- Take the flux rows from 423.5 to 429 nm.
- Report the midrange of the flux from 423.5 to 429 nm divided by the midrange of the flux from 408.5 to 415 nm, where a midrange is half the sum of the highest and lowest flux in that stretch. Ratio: 1.06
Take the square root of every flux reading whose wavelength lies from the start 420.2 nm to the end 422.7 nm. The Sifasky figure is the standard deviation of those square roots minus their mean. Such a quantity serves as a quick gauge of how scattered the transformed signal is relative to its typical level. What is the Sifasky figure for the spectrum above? -3.52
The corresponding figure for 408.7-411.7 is -3.41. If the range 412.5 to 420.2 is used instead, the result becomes -3.59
